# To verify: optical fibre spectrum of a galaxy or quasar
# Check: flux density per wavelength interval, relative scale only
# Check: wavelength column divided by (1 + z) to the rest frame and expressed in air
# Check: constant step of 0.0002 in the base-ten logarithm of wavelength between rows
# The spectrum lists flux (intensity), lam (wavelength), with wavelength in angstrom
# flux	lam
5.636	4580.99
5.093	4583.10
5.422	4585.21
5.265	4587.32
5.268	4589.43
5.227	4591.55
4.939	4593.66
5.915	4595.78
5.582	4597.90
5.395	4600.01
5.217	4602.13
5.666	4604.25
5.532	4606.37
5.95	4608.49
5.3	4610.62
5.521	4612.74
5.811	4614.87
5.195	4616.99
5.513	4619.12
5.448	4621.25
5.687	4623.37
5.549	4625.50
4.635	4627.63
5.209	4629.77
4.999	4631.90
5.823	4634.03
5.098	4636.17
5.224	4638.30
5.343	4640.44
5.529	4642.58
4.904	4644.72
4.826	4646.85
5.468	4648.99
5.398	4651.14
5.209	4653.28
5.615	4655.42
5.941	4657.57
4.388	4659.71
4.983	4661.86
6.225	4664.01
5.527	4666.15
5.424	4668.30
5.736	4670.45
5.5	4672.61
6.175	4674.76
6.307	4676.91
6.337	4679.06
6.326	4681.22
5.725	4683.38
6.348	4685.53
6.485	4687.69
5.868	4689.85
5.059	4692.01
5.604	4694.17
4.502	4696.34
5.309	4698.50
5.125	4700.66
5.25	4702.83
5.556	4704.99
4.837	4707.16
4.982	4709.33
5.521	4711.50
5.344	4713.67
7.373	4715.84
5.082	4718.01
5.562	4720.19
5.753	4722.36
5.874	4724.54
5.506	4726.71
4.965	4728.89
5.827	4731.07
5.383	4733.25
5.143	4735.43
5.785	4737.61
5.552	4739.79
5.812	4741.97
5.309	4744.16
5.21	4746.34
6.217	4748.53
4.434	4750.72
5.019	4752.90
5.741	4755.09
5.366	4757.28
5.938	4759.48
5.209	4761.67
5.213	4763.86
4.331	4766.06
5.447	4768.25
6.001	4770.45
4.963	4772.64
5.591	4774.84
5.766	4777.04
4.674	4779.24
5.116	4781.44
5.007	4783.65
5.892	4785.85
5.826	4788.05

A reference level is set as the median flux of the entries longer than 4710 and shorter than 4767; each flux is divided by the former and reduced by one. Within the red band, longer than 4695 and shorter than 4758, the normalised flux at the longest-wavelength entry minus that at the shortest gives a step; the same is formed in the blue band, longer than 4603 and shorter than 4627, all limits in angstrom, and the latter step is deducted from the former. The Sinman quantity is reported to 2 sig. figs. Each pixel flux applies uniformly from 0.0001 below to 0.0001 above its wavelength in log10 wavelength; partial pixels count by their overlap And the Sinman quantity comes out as 0.18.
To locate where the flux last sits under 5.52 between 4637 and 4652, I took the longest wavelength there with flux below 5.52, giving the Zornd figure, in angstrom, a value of 4651.14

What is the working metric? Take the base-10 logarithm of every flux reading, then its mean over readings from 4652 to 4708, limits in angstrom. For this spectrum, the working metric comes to 0.745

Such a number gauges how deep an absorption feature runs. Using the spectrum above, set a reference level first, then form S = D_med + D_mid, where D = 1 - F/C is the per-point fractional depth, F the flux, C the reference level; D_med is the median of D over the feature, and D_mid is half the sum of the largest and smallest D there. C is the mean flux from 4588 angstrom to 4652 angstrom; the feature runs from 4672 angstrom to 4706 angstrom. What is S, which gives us -0.08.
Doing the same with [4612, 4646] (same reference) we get 0.02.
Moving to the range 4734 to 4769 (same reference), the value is 0.02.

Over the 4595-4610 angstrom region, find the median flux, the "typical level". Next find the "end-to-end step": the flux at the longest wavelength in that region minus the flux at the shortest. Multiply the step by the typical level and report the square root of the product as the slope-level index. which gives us 0.4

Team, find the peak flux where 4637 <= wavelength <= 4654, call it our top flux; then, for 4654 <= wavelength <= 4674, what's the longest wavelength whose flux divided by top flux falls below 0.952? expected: 4661.86 angstrom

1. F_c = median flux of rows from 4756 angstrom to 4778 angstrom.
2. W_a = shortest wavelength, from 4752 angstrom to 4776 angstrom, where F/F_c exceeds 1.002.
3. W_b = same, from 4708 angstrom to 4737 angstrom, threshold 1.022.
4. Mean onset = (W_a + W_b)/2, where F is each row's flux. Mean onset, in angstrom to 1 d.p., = 4735.5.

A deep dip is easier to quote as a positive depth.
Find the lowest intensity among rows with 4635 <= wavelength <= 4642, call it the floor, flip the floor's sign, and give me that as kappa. -5.10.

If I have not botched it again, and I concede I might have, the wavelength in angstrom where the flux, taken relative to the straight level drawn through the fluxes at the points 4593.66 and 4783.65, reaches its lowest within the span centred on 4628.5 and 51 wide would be 4627.63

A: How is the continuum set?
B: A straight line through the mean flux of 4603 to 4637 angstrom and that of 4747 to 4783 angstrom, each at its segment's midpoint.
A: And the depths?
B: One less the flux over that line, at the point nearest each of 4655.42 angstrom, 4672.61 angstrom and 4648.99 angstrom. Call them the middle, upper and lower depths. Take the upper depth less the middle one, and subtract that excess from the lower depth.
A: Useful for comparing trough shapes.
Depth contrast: 0.0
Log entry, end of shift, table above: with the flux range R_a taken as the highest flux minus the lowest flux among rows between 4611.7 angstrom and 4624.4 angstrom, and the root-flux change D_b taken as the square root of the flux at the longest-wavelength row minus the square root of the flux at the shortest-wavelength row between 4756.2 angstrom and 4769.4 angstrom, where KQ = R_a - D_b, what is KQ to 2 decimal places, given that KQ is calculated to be 0.60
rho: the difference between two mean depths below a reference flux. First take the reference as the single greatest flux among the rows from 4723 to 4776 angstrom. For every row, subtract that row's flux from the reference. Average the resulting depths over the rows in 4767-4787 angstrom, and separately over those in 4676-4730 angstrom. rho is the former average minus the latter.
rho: 0.24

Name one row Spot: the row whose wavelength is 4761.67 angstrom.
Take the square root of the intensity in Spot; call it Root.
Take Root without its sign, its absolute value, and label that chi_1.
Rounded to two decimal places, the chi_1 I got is 2.28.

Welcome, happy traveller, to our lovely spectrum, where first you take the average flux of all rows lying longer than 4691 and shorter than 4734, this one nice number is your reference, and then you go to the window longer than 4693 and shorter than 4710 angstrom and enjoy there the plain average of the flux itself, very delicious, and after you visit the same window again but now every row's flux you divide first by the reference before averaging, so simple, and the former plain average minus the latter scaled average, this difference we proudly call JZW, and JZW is 4.20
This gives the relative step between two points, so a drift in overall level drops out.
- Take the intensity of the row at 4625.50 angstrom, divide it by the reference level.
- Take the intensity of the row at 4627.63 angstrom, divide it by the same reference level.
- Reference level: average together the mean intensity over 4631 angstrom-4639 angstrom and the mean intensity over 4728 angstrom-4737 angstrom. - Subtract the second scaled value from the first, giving 0.17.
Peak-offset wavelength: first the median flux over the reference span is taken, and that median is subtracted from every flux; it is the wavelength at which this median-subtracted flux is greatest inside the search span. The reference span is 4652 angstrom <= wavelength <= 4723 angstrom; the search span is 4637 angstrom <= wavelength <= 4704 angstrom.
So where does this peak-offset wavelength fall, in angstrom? 4687.69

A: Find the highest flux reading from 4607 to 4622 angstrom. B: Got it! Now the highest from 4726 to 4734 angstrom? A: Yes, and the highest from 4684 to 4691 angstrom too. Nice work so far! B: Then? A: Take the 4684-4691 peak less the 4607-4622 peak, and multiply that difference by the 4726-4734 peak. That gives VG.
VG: 3.1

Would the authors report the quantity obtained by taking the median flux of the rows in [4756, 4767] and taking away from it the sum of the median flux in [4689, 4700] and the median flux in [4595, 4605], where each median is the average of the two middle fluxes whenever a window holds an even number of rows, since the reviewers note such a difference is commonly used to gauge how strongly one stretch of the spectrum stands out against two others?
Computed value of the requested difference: -5.68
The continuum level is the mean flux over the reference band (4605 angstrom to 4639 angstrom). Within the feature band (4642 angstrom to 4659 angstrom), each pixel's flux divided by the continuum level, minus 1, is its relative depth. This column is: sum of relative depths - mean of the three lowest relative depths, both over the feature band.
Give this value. 0.01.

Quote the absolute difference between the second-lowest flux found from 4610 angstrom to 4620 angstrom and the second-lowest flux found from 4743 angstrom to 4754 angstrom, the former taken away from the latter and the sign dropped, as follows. 0.28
